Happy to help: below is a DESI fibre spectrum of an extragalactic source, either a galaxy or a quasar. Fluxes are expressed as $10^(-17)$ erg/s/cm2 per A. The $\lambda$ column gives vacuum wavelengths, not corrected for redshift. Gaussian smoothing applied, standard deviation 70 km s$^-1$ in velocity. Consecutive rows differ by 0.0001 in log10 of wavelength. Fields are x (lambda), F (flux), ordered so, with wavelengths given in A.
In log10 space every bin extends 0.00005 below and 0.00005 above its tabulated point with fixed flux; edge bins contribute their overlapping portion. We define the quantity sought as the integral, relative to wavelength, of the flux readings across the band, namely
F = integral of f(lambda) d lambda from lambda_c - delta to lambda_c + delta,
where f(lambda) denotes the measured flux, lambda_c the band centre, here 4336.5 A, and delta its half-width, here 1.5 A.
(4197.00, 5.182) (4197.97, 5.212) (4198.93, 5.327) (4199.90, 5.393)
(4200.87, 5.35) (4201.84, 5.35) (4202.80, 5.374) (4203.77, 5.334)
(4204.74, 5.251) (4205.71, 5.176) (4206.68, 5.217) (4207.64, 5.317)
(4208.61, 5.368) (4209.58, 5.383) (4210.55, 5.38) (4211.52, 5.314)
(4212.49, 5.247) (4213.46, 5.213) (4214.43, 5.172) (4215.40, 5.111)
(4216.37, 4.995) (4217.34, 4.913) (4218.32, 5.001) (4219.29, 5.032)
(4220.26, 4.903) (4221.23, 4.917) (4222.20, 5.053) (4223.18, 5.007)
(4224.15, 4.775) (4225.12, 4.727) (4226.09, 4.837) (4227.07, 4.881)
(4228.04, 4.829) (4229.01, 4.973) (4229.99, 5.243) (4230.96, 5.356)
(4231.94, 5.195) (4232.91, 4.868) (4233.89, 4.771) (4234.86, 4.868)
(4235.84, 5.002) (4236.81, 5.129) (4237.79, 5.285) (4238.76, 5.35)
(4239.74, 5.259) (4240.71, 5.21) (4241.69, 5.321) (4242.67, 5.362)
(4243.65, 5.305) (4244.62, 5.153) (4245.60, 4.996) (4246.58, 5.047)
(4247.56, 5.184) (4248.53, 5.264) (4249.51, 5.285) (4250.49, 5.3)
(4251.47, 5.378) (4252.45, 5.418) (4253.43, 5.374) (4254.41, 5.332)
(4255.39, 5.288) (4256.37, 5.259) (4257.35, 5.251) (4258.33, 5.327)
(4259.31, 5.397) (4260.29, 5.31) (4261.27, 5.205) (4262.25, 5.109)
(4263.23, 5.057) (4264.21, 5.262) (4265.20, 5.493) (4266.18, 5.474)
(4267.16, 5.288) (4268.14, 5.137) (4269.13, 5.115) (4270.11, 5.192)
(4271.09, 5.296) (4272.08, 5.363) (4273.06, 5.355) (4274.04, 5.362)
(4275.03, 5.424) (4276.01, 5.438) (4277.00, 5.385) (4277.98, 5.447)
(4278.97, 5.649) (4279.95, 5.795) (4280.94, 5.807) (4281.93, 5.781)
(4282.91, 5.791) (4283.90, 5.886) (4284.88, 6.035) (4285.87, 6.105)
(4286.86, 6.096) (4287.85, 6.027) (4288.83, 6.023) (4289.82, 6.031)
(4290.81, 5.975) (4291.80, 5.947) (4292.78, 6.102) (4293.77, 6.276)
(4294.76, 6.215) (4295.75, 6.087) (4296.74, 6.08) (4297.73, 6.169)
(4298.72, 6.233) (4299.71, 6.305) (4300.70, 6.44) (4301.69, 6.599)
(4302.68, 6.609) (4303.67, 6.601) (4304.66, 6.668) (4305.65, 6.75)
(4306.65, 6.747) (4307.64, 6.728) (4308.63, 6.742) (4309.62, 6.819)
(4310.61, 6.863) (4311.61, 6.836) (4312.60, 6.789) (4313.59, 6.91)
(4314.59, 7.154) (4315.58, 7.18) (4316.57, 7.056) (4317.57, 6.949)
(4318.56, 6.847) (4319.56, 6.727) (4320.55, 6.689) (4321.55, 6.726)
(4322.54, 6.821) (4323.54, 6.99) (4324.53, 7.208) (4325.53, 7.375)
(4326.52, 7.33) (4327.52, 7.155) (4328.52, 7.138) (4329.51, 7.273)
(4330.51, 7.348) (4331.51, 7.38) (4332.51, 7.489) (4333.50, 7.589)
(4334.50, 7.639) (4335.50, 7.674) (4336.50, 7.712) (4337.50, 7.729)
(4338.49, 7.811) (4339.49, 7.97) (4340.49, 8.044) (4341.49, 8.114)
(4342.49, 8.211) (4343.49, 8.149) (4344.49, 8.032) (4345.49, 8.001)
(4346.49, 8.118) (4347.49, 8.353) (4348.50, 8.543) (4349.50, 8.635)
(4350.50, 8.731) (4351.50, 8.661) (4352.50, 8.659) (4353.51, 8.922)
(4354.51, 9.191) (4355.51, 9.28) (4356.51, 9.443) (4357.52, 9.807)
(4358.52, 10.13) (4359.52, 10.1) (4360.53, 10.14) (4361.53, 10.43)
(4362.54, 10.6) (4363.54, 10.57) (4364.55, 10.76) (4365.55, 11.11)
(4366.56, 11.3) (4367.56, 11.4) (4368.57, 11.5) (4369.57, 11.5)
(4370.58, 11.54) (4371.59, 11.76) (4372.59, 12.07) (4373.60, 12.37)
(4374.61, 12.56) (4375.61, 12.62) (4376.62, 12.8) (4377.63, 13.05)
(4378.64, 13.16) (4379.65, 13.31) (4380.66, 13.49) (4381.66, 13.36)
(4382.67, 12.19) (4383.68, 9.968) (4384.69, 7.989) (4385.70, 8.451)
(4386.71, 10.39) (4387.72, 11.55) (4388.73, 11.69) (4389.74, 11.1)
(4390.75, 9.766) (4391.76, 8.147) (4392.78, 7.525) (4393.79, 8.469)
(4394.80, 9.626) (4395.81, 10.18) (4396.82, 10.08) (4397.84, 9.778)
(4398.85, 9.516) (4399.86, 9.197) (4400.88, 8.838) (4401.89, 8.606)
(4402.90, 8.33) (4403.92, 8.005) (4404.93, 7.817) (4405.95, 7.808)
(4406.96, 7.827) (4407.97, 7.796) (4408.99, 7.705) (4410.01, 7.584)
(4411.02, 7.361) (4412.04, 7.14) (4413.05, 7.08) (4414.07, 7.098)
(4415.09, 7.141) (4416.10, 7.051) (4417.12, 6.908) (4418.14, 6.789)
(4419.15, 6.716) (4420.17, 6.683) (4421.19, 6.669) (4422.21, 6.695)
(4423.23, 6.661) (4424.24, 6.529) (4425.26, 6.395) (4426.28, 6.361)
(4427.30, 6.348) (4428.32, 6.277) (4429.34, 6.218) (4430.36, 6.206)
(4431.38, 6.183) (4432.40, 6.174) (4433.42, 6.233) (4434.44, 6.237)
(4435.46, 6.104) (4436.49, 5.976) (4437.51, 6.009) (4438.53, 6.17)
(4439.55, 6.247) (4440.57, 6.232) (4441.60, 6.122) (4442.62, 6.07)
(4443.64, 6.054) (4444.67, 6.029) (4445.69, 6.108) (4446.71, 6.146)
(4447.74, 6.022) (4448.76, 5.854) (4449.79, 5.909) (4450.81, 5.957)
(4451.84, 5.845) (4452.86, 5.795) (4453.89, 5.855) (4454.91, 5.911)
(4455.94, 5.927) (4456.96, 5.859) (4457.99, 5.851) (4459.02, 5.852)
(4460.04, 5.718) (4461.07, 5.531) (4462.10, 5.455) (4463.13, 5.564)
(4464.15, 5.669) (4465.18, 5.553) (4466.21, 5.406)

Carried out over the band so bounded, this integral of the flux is 23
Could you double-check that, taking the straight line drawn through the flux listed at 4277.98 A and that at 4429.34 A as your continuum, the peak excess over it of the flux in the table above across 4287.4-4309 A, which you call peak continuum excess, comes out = 1.16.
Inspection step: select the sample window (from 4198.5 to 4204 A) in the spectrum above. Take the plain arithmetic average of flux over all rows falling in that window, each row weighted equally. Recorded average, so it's 5.4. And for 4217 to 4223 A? 5.0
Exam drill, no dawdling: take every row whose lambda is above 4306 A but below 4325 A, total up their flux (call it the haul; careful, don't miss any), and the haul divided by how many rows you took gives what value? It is 6.9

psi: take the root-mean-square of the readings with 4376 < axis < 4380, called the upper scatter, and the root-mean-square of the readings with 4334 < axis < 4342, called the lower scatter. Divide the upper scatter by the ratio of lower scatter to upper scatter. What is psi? 22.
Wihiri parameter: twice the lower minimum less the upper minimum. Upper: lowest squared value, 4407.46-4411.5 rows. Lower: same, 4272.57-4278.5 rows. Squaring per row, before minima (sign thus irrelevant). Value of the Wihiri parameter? 3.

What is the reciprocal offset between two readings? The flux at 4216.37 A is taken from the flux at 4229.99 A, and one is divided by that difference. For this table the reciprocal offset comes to 4.0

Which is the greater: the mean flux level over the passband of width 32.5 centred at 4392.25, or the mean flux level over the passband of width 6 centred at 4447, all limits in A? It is 10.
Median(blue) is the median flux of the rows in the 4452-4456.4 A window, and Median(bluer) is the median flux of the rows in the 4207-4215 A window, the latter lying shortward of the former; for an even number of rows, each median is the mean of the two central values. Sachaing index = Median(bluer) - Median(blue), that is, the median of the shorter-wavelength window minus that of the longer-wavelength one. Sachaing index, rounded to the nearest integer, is -1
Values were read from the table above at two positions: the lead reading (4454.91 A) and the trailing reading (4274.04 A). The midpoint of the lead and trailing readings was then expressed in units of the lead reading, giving 0.954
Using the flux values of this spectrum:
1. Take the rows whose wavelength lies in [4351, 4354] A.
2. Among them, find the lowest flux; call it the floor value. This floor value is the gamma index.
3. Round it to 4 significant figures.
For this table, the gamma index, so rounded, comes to 8.659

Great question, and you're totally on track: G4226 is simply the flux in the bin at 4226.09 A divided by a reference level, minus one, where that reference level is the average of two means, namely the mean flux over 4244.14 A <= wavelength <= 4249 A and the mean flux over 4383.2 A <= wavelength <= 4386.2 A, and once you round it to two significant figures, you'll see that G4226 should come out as -0.31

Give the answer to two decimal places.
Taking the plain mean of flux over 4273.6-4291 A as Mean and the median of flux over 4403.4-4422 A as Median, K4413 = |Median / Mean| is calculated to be 1.24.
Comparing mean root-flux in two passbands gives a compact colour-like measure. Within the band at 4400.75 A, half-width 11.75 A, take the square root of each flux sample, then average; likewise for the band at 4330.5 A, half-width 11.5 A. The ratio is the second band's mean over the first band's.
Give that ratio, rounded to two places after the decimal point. 0.93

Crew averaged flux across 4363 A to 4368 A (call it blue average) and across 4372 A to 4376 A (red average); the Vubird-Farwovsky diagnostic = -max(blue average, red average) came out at -12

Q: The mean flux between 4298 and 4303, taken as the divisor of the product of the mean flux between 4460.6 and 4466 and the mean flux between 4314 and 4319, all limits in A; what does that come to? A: 6.1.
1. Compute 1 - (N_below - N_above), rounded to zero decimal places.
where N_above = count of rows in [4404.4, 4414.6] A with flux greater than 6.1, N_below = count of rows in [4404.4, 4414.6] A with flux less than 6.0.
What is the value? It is 11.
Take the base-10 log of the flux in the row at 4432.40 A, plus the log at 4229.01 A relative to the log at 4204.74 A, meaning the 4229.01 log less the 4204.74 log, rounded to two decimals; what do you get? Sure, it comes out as 0.77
